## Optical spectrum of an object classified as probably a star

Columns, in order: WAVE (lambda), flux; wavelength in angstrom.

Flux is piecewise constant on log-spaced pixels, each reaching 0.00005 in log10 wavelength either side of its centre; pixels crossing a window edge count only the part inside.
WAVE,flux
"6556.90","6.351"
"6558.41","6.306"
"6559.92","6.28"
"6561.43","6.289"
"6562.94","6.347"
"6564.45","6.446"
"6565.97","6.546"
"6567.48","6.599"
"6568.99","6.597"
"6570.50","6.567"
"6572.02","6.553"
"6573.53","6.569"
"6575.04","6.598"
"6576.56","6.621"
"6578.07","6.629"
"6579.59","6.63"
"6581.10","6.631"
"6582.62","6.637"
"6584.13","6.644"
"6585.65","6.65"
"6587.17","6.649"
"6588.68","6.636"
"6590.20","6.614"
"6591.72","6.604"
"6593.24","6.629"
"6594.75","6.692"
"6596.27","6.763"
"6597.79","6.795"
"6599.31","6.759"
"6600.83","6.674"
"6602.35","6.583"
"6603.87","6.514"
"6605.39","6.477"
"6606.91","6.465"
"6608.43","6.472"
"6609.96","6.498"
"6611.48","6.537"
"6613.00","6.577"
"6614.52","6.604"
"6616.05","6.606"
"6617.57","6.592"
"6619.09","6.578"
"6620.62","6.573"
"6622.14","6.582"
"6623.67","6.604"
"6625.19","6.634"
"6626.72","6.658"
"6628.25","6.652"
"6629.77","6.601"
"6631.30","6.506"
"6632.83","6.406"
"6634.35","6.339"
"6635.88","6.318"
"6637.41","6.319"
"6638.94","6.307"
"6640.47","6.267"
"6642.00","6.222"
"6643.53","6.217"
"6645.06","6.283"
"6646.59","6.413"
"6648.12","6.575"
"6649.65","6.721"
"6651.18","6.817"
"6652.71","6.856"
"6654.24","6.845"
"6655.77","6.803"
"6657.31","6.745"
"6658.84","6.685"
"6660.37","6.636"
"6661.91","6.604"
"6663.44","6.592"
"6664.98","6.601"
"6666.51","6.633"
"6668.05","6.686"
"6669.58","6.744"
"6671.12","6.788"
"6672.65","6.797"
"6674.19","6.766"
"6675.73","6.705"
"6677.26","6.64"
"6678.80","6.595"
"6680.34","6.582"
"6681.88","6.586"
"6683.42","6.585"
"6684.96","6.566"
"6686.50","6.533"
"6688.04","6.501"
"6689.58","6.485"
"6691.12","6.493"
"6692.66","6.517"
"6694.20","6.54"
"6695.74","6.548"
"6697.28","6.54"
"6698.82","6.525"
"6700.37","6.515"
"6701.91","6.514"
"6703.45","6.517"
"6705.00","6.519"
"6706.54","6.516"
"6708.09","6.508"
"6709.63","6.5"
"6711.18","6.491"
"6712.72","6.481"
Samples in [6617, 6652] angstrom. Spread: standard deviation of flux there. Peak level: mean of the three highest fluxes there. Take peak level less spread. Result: 6.56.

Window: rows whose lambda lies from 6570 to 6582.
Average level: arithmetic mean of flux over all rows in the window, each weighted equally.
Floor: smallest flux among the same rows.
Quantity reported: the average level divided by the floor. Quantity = 1.01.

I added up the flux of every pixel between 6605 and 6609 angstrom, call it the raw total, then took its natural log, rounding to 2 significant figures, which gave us 3.0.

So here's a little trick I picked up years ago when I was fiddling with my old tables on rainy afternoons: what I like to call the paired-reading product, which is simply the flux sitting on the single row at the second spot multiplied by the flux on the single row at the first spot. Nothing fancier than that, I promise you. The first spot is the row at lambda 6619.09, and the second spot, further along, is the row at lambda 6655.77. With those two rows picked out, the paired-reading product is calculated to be 44.8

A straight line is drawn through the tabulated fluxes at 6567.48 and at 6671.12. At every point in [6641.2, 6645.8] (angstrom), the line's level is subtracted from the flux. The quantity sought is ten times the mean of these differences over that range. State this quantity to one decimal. -5.0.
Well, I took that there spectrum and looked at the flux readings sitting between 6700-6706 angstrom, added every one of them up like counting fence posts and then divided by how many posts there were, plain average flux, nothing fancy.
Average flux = 6.52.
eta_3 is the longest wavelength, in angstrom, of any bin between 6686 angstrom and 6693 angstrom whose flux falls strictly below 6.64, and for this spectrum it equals 6692.66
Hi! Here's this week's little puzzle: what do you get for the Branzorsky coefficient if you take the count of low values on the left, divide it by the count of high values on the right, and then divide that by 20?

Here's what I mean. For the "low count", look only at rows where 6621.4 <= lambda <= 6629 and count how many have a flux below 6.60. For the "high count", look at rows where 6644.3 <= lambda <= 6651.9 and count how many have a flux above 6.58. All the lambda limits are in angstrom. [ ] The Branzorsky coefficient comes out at 0.025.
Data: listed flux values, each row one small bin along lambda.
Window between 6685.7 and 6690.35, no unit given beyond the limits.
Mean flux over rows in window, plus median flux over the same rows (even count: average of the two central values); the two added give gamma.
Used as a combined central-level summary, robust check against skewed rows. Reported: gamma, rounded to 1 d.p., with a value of 13.0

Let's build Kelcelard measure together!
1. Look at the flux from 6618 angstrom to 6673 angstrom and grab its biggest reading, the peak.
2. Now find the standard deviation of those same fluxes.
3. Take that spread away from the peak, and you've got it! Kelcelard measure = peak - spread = 6.67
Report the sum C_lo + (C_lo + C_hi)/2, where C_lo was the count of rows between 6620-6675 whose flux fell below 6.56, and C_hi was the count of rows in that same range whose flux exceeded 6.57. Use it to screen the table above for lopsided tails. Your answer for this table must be 29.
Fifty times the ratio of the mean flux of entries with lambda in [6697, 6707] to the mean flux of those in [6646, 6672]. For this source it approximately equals 48.7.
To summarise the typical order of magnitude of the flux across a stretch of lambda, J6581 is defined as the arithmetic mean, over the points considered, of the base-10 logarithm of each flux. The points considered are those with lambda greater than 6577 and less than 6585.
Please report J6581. 0.822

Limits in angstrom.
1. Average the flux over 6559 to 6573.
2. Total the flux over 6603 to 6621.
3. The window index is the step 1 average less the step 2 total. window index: -72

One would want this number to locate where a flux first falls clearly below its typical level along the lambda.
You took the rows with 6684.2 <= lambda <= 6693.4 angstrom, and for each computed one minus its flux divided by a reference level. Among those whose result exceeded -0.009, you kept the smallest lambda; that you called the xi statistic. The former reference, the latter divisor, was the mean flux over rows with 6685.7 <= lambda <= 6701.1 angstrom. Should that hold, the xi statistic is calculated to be 6684.96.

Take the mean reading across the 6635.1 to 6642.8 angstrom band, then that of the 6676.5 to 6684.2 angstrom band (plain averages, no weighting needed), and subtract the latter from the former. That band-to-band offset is -0.31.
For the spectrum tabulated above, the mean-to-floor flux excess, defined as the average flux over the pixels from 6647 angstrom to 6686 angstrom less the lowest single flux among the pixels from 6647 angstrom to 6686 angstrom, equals 0.12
